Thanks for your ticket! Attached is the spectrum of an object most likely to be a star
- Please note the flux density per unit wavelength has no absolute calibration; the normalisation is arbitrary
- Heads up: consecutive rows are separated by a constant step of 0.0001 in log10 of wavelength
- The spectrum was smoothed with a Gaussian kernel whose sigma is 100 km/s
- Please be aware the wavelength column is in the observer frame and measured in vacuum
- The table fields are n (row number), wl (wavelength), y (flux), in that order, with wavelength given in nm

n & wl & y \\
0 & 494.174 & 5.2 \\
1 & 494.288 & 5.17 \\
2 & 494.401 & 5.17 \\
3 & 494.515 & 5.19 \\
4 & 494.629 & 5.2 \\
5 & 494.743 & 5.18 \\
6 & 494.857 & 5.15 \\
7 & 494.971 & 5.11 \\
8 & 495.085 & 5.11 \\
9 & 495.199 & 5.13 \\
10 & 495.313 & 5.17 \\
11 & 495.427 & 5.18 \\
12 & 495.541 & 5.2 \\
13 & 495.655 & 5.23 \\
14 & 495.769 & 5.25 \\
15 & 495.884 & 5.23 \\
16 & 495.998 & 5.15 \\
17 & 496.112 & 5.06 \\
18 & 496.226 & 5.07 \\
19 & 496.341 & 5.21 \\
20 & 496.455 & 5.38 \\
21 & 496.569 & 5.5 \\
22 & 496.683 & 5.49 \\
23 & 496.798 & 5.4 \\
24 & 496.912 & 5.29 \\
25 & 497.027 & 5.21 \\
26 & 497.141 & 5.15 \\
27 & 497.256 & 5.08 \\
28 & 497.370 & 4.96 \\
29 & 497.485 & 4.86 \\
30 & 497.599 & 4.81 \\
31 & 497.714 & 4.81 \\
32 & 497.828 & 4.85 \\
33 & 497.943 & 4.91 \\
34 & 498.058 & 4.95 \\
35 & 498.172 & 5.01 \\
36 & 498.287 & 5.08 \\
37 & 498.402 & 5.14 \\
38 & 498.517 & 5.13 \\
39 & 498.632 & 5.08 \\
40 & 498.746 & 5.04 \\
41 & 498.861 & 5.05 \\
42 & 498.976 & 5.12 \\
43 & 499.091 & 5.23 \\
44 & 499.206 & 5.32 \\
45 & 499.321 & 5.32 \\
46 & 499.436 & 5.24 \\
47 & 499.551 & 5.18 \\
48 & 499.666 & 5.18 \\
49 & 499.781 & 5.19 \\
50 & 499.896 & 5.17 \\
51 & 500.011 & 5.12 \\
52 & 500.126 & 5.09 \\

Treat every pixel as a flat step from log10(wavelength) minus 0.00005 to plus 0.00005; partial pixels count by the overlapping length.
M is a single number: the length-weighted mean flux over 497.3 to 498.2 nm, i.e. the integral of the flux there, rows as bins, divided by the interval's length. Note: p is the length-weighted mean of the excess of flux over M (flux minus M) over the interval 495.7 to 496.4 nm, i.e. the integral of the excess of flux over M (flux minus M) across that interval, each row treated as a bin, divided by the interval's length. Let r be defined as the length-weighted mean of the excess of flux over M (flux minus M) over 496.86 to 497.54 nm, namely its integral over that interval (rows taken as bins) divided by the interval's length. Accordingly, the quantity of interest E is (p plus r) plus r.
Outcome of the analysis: 0.65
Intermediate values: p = 0.265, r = 0.19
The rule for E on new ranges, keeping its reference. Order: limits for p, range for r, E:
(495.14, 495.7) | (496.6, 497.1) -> 1.18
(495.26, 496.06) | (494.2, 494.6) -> 0.87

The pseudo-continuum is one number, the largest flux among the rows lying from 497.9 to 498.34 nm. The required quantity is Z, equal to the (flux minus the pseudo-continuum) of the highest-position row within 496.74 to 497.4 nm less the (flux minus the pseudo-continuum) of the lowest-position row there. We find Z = -0.44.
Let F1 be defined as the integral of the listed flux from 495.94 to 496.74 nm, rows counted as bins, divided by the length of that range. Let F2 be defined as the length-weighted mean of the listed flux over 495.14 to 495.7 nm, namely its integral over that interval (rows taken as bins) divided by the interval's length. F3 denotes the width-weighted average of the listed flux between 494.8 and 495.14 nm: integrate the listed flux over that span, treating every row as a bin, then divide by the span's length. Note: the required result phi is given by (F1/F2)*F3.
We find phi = 5.21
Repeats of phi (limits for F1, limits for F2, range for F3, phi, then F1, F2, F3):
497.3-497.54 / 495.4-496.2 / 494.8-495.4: 4.88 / 4.92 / 5.18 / 5.14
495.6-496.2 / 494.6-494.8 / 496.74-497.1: 5.28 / 5.18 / 5.19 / 5.29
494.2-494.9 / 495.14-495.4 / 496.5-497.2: 5.36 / 5.18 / 5.16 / 5.34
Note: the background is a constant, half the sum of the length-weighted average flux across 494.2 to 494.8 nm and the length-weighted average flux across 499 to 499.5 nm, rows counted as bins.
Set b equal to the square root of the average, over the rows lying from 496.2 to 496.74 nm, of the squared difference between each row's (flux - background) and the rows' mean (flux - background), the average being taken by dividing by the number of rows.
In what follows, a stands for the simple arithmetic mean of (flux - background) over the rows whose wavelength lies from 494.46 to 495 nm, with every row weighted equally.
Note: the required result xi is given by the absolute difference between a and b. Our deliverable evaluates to 0.22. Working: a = -0.1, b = 0.167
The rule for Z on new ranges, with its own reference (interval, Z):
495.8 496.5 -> 0.15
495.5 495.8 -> 0.05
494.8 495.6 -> 0.05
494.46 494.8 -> -0.01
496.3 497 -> 0.08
